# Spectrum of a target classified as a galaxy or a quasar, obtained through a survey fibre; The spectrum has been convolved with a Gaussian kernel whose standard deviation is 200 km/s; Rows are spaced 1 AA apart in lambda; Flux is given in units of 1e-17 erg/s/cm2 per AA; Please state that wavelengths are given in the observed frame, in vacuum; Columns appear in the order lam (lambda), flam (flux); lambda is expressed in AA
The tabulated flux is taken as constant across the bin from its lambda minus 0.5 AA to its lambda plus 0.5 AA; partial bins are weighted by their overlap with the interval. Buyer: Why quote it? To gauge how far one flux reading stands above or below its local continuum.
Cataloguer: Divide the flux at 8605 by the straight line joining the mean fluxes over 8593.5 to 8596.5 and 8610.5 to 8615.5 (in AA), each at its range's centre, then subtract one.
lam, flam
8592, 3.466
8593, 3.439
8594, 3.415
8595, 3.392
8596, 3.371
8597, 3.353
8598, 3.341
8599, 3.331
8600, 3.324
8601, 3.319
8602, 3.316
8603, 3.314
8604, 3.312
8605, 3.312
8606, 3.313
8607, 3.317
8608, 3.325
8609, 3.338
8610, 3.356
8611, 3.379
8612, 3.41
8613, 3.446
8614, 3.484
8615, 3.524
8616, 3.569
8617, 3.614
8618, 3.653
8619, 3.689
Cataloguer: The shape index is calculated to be -0.033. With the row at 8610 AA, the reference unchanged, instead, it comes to -0.024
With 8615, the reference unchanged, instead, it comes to 0.020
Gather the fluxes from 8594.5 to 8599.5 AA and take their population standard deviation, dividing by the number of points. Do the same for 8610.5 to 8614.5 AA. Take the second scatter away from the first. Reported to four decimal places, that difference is -0.0175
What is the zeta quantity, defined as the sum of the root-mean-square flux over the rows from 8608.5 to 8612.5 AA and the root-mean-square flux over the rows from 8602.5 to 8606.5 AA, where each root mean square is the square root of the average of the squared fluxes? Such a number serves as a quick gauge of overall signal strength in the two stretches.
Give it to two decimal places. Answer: 6.68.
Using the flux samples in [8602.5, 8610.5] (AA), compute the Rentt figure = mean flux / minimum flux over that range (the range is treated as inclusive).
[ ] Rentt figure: 1.00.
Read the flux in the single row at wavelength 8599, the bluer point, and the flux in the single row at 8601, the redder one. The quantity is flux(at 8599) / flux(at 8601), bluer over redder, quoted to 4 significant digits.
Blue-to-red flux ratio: 1.004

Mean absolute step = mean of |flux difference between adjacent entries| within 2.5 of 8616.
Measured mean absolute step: 0.042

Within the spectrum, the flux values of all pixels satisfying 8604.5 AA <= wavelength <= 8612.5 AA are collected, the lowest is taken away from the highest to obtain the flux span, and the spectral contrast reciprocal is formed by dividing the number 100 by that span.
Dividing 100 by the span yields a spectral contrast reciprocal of 1020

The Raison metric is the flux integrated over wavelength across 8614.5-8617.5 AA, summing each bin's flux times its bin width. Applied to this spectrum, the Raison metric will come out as 10.7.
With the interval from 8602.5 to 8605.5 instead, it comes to 9.9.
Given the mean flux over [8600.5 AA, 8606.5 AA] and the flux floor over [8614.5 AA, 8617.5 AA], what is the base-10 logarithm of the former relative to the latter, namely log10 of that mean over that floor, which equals -0.027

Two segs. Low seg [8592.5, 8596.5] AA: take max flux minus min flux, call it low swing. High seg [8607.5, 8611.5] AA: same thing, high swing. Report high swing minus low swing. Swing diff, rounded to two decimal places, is -0.01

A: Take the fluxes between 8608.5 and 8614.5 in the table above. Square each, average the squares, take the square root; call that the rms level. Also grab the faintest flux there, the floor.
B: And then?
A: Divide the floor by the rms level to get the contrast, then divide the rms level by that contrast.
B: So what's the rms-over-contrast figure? 3.47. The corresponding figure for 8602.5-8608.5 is 3.32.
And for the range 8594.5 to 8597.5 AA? 3.39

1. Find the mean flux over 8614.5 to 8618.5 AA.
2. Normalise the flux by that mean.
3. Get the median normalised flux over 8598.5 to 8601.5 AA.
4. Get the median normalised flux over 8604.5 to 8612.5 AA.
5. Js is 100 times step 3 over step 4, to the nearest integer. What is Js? 100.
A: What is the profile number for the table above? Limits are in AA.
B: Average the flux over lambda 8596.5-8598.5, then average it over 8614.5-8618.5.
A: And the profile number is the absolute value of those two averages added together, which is 6.94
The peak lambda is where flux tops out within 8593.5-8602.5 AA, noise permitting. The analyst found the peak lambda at 8594 AA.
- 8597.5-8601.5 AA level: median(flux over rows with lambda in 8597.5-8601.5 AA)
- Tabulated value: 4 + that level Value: 7.33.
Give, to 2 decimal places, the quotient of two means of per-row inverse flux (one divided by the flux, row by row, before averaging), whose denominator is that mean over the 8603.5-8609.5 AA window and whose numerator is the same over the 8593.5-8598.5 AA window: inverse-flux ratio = 0.98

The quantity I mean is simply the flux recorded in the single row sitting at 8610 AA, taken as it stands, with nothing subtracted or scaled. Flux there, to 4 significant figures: 3.356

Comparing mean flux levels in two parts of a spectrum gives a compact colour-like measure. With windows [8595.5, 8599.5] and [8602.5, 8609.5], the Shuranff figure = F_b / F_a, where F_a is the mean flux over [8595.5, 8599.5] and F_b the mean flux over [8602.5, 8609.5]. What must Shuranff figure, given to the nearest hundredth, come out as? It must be 0.99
